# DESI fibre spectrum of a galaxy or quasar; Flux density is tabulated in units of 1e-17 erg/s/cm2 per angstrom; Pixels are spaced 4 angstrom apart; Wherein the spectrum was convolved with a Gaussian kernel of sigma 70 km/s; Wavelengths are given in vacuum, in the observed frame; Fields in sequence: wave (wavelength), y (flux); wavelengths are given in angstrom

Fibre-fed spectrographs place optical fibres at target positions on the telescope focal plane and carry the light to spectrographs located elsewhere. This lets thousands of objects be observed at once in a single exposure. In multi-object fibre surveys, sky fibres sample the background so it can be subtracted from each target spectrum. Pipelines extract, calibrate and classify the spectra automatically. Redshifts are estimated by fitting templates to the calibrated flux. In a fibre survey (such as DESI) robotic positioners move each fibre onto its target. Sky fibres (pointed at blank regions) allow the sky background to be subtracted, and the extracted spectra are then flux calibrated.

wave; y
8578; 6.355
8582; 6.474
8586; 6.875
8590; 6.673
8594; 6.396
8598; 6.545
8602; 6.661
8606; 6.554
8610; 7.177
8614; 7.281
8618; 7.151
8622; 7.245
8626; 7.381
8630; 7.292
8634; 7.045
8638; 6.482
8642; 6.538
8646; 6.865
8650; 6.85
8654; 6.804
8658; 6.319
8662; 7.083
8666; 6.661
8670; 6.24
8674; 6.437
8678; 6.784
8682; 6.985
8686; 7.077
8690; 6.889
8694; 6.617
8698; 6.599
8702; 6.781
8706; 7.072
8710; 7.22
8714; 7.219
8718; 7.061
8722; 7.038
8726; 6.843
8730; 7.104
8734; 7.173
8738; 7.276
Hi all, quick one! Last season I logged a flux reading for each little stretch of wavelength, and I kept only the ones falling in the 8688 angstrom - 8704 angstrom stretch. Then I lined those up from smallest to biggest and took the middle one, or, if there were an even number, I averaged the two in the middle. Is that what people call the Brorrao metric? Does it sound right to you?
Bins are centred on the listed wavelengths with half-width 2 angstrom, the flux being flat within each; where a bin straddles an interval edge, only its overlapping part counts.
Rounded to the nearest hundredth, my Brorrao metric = 6.70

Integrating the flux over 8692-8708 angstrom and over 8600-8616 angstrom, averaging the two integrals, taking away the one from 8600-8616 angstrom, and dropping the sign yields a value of 1.2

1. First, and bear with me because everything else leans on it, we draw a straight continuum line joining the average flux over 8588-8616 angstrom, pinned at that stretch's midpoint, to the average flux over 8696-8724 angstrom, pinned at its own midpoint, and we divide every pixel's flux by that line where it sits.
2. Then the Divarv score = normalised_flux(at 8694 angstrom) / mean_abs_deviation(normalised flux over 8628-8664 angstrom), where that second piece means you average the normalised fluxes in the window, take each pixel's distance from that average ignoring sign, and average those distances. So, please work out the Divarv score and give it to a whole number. 26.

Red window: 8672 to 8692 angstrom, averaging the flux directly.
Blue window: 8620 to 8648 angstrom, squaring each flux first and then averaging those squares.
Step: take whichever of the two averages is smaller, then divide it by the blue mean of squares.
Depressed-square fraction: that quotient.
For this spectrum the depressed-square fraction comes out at 0.140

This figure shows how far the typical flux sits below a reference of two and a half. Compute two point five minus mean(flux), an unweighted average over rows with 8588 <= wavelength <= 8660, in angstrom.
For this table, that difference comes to -4.35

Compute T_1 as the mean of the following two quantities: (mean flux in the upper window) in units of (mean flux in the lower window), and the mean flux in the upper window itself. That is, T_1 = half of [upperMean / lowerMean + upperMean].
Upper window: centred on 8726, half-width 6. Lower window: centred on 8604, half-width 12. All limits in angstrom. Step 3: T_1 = 4.014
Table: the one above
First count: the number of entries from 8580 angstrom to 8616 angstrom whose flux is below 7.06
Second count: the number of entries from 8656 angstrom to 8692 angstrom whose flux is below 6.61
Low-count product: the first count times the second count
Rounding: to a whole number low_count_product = 21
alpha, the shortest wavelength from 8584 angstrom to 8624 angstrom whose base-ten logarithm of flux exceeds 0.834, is 8586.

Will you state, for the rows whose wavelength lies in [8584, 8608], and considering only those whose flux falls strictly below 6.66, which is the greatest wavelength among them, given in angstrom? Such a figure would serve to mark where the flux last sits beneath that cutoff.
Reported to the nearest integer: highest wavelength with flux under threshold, 8606 angstrom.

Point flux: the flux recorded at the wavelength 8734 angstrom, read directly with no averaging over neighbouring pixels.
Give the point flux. 7.173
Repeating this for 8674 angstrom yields 6.437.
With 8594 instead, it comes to 6.396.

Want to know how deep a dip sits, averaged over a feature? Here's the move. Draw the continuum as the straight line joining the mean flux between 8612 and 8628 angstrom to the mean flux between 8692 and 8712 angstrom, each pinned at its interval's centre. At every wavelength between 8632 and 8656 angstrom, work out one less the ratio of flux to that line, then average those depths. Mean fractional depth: 0.053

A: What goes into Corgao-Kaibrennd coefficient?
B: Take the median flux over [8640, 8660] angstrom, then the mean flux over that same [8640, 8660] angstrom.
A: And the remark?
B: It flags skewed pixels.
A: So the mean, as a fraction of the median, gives 0.981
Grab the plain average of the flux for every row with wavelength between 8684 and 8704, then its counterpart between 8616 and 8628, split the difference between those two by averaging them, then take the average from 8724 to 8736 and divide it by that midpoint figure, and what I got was 1.002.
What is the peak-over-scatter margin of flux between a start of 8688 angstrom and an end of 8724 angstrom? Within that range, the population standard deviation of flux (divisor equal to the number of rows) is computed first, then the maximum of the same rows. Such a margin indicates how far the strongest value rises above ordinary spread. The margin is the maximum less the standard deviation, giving 7.00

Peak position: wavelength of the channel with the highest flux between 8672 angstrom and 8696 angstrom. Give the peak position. 8686 angstrom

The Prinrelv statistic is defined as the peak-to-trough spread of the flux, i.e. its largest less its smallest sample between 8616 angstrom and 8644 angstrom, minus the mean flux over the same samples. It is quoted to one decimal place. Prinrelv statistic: -6.1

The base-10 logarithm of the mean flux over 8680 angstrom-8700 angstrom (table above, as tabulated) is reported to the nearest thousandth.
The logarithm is 0.835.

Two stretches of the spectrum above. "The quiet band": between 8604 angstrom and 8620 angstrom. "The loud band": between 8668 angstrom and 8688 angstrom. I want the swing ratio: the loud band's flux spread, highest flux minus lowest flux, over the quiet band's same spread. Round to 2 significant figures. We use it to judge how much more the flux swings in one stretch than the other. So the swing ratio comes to 1.2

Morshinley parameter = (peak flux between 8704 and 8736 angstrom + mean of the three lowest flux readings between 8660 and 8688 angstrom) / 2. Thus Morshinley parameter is 6.833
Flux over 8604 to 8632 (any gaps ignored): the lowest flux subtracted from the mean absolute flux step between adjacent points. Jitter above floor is -6.36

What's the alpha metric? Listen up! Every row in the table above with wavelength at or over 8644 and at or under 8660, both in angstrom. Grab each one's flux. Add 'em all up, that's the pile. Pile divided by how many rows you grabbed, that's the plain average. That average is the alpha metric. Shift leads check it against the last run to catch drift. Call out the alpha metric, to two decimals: 6.71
